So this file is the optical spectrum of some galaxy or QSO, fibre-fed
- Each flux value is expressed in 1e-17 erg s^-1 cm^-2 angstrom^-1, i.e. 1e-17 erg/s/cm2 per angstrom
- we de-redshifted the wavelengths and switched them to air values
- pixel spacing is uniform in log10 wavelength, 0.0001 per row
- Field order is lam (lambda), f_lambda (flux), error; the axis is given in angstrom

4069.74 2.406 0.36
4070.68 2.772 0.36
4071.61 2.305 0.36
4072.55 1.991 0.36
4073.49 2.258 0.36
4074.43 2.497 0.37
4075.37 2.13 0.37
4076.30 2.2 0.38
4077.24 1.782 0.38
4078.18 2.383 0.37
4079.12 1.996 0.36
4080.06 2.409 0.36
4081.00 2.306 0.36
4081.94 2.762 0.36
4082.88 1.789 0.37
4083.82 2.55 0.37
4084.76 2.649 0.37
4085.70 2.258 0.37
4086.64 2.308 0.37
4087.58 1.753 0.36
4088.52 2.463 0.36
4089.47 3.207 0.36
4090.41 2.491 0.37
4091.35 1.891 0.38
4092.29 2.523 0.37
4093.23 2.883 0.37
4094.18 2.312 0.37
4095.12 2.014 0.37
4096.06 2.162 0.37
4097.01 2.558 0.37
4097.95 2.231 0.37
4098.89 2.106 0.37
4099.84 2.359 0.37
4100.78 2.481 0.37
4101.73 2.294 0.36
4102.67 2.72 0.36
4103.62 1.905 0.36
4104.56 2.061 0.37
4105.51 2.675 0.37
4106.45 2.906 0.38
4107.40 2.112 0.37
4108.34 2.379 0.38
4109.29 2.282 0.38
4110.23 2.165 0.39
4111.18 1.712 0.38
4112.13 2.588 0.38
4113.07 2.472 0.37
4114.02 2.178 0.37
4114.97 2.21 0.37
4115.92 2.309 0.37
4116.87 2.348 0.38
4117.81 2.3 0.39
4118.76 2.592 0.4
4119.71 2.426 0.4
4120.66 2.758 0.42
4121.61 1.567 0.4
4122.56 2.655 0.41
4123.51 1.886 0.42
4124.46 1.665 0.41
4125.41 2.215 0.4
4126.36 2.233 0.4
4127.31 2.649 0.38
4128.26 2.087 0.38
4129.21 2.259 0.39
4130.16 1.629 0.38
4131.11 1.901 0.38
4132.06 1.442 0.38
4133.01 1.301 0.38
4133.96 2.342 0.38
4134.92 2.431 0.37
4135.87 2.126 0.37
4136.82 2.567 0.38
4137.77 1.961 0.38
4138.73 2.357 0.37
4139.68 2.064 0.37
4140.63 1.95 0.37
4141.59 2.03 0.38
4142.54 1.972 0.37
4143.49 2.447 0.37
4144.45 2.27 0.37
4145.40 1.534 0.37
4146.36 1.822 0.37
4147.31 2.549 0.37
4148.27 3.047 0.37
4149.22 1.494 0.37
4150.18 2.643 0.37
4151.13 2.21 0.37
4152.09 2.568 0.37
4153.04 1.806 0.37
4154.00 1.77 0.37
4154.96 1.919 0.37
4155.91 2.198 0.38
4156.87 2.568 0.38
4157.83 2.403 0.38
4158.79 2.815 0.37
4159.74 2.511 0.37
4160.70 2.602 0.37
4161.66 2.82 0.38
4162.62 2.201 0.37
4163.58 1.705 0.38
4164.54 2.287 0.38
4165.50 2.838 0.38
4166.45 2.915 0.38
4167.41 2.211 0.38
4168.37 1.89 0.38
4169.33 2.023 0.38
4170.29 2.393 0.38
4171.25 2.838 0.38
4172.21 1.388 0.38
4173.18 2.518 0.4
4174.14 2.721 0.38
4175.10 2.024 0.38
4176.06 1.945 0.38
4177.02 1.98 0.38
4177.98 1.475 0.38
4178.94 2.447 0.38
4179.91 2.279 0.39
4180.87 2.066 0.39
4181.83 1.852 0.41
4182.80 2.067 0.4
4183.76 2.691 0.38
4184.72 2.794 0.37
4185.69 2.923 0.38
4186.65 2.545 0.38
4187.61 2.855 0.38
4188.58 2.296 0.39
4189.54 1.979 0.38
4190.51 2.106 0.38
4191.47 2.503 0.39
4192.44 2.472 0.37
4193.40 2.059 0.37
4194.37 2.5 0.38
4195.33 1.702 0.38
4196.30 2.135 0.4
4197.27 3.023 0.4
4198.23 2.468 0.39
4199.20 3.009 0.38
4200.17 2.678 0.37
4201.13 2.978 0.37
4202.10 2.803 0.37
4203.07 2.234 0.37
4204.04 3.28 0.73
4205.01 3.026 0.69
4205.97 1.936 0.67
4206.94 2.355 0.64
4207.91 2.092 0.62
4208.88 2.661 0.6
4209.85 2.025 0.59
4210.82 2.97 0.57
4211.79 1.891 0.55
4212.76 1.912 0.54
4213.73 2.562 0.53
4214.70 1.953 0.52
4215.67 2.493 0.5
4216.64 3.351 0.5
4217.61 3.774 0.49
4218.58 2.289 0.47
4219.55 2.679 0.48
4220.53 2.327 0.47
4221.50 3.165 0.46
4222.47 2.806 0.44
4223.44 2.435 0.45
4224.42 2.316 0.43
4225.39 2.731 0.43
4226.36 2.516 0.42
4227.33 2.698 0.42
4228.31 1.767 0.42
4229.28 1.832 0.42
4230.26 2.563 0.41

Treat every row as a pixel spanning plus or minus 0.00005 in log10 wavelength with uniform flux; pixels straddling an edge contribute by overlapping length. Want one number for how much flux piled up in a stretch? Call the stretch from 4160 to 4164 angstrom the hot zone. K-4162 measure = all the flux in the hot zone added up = 9.3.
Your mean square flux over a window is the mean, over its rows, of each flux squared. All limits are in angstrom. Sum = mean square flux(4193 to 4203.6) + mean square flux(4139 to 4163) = 11.7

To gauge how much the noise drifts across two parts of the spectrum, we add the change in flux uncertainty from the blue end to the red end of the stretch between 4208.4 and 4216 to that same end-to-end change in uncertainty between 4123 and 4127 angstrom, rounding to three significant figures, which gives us -0.120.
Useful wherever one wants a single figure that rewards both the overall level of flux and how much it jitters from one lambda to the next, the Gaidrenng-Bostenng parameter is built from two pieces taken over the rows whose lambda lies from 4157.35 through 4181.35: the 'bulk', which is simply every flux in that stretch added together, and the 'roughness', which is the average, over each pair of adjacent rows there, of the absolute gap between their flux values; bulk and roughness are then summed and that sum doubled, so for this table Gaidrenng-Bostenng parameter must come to 115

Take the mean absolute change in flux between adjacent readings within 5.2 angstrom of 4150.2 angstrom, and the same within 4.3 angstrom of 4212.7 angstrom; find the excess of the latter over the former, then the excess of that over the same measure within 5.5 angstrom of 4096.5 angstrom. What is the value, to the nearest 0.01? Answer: -0.24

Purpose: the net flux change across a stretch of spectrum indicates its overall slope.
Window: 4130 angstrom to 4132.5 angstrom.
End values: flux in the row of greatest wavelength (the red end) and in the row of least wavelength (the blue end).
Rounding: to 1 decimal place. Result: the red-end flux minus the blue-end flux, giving -0.2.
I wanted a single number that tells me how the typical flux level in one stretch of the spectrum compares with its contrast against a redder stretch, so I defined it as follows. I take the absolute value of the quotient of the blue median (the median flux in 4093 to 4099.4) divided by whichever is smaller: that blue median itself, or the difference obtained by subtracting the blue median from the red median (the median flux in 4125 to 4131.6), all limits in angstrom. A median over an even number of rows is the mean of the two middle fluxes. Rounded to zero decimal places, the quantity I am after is 139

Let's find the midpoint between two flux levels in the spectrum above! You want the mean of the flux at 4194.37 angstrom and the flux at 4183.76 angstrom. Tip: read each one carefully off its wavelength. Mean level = 2.60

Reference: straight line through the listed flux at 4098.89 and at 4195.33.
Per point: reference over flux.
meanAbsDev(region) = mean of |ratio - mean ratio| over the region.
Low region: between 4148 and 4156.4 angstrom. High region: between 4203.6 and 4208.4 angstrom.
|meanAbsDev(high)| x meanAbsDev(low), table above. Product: 0.020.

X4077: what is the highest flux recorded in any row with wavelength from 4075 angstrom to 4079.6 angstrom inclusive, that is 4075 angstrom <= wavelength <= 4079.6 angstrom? 2.383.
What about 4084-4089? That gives 2.649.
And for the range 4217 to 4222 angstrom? 3.774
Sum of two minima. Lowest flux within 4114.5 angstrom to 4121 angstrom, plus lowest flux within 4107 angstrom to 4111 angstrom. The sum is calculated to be 4.3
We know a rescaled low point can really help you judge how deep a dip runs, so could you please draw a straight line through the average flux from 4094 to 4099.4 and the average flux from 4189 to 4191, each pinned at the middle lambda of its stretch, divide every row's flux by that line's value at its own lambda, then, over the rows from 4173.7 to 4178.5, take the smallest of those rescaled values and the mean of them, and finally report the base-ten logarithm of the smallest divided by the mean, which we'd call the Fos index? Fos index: -0.14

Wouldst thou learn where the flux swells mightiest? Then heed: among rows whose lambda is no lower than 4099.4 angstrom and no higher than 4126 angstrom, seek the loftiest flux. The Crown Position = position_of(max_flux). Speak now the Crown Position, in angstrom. 4106.45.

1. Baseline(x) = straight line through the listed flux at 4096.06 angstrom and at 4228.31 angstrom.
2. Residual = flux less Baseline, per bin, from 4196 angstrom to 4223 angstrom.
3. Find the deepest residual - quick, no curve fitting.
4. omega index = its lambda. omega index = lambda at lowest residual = 4211.79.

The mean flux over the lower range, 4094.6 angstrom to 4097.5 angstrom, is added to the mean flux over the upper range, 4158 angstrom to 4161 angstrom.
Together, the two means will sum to 4.9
